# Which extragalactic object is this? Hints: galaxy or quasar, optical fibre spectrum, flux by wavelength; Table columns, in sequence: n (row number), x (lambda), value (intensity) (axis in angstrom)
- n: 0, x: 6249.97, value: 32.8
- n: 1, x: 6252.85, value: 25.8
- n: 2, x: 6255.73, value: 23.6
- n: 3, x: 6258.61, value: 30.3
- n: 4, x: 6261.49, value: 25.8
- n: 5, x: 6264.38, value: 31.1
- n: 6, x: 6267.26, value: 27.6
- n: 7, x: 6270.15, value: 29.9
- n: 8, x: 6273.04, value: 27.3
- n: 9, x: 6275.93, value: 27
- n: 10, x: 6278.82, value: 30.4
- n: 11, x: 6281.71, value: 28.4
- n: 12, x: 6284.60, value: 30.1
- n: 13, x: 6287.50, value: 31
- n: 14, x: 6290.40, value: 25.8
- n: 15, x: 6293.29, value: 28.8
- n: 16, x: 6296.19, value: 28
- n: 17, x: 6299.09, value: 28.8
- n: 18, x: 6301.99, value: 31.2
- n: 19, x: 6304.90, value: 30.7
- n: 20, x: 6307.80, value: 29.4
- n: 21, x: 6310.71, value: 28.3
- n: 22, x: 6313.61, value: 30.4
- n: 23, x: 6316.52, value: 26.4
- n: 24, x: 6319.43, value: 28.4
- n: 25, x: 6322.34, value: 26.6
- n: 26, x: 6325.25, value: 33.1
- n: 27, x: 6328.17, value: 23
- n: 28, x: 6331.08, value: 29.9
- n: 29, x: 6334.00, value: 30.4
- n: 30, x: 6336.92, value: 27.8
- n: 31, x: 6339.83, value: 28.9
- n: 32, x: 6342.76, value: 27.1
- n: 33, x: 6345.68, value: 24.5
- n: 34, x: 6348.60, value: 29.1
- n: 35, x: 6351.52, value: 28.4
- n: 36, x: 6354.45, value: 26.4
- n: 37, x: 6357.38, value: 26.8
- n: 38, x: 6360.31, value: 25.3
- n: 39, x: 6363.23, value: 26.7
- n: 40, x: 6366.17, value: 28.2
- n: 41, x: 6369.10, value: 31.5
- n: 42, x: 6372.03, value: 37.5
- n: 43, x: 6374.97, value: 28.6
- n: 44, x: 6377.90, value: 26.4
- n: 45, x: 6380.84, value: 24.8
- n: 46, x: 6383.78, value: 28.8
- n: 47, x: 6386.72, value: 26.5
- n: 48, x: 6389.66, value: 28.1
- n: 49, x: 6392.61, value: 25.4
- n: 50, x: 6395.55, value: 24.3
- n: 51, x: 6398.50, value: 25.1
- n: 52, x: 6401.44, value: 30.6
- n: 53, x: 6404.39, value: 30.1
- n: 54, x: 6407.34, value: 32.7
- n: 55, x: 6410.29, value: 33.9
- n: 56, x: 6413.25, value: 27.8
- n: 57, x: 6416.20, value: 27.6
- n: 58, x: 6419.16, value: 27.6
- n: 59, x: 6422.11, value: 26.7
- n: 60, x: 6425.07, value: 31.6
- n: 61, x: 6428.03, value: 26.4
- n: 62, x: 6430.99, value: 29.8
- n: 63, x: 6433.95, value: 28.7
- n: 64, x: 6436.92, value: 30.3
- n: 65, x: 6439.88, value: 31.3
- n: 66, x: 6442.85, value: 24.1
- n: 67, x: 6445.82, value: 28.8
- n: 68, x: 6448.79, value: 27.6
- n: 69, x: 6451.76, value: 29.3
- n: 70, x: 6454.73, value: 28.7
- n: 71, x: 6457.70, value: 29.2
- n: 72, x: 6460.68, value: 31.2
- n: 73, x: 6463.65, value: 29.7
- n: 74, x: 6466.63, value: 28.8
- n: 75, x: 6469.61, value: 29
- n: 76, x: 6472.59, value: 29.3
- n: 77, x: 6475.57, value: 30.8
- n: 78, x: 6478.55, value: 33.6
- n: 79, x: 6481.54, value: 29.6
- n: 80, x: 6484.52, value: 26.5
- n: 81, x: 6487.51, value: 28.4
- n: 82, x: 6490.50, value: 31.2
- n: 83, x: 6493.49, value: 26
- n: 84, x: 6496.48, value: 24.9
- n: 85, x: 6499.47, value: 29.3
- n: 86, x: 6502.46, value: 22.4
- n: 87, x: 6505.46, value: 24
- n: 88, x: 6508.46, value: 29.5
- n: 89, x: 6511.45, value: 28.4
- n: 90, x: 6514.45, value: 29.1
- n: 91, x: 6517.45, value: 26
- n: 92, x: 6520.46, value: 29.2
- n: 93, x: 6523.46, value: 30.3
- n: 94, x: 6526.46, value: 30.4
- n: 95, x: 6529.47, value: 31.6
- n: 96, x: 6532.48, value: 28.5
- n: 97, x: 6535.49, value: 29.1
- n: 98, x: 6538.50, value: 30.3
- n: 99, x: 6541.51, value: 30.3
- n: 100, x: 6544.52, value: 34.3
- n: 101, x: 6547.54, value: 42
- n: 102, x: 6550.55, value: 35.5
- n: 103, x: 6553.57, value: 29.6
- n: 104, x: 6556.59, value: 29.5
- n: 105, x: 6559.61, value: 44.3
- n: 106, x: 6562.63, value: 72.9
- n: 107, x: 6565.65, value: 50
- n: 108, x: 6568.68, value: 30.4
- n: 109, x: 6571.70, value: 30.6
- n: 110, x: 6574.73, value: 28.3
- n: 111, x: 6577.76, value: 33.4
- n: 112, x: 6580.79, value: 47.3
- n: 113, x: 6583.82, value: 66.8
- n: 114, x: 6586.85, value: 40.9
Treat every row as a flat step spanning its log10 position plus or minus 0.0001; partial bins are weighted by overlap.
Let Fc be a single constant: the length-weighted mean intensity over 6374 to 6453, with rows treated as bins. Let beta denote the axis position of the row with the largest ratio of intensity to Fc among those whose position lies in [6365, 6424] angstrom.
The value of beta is 6372.03 angstrom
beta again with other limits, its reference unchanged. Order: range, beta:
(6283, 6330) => 6325.25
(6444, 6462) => 6460.68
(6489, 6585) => 6562.63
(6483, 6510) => 6490.50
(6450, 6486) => 6478.55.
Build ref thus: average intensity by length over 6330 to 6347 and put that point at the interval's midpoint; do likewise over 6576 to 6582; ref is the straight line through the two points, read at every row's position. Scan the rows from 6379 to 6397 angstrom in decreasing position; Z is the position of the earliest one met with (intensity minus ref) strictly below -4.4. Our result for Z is 6395.55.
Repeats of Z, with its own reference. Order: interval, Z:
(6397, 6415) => 6398.50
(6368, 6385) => 6380.84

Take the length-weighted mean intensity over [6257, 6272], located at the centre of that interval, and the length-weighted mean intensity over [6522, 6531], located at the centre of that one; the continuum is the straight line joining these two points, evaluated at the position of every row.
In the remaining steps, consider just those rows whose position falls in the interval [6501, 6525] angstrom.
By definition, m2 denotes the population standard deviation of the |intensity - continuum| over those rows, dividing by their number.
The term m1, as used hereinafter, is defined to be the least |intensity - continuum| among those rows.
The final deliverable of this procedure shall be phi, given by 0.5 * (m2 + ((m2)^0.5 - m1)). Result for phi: 1.93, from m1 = 0.44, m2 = 2.7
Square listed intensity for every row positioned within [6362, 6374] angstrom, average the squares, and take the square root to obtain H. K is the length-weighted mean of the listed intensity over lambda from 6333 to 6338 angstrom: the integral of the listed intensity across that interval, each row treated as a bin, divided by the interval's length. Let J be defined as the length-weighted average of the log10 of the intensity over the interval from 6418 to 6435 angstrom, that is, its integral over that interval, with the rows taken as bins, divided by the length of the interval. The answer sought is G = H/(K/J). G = 1.56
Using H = 31.3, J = 1.454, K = 29.1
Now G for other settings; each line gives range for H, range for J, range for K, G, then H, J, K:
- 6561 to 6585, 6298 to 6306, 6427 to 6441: 2.41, 47.8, 1.480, 29.3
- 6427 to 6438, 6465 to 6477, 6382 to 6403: 1.57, 28.8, 1.469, 27.0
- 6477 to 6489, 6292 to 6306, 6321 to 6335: 1.52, 29.6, 1.468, 28.6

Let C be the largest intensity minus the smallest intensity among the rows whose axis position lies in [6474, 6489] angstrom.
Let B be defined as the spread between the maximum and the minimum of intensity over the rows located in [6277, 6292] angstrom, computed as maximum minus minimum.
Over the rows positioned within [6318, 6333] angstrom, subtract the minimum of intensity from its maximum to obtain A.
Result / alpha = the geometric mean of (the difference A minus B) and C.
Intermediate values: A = 10.1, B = 5.2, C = 7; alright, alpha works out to 5.9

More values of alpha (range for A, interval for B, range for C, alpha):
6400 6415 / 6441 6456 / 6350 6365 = 1.7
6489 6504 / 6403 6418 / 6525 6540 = 2.8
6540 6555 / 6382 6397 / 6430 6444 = 7.5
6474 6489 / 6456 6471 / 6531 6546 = 5.2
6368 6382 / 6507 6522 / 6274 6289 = 6.1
